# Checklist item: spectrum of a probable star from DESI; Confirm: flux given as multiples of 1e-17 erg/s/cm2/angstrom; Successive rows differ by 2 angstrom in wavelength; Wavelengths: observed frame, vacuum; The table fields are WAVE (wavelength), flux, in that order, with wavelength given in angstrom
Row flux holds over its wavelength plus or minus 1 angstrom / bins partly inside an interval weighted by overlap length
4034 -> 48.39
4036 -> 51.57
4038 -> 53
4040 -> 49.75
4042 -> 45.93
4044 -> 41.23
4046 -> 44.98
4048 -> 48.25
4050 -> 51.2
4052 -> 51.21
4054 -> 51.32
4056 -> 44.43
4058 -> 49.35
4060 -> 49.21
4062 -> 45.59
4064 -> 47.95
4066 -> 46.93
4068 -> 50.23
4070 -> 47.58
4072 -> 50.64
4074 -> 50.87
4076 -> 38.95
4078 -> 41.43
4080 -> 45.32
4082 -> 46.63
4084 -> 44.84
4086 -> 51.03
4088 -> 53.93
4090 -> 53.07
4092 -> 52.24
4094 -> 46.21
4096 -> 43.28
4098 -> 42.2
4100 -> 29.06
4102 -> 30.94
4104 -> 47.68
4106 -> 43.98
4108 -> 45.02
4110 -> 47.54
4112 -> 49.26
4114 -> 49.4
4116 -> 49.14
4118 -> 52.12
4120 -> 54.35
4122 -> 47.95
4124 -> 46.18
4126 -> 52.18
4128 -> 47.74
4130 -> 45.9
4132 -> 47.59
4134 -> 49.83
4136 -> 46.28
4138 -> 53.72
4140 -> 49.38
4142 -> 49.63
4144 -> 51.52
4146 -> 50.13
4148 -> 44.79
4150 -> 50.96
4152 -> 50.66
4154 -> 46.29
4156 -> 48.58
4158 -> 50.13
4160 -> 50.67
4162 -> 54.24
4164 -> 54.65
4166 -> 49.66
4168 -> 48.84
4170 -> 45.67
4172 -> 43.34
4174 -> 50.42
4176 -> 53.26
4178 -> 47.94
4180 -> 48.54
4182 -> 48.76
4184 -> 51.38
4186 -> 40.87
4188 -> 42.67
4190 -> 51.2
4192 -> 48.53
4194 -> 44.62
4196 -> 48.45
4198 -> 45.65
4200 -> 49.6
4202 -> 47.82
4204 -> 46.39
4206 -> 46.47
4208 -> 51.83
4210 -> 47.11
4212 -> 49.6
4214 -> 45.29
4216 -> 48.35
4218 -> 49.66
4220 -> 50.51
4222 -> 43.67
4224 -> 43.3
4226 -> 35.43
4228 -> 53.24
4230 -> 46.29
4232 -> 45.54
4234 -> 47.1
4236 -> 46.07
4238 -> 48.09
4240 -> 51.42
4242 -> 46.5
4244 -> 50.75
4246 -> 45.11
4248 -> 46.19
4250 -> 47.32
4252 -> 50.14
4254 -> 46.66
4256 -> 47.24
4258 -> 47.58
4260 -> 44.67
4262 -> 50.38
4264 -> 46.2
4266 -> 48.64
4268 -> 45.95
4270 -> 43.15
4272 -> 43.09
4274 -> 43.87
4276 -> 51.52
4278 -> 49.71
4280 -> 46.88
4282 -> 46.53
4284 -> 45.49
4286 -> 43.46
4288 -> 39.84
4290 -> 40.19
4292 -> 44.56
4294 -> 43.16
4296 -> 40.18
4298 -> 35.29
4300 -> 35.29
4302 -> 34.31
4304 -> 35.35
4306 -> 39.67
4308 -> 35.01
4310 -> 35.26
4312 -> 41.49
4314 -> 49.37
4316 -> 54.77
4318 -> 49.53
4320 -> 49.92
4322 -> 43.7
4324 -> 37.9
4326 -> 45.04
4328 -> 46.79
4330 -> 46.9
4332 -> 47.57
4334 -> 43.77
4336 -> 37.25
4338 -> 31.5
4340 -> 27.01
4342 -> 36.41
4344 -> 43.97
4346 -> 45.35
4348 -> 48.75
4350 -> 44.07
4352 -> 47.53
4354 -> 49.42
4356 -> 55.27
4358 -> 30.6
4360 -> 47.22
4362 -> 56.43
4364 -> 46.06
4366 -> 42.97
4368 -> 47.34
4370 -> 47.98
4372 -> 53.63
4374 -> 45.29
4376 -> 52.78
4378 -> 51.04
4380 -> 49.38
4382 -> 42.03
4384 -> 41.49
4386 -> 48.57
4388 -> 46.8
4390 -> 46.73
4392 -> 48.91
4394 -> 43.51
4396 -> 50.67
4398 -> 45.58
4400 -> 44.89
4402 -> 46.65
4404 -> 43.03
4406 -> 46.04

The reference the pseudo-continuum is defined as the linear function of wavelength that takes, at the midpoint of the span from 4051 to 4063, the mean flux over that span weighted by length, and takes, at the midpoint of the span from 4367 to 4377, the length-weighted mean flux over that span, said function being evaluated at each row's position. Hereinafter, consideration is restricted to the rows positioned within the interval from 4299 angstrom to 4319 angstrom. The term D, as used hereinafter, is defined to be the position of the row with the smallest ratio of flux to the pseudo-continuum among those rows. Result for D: 4302 angstrom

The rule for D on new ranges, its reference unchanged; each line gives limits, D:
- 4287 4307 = 4302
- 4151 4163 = 4154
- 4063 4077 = 4076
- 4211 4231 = 4226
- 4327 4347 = 4340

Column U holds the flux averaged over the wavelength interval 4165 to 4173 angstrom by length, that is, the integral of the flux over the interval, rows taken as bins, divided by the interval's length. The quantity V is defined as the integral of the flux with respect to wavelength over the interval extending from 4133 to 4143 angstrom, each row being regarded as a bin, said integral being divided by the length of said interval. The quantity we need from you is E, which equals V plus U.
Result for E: 97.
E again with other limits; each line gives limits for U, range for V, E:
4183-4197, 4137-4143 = 98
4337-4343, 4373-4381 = 81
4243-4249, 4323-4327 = 89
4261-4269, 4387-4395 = 94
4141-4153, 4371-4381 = 100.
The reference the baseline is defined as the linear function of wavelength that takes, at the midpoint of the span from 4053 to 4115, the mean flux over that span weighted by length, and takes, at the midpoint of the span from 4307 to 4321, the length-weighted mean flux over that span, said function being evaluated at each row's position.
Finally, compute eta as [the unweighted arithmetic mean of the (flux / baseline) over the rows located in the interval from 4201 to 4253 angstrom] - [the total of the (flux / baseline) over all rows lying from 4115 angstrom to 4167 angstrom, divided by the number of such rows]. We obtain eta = -0.04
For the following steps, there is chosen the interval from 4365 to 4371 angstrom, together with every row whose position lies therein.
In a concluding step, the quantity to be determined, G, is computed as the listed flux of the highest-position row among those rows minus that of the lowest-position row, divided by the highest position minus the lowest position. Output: 1.3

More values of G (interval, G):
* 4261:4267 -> -0.4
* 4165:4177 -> 0.4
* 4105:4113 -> 0.9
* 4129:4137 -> 0.1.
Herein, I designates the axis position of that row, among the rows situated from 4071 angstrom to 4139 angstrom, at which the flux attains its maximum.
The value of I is 4120 angstrom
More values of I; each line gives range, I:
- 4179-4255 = 4228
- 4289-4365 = 4362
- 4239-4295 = 4276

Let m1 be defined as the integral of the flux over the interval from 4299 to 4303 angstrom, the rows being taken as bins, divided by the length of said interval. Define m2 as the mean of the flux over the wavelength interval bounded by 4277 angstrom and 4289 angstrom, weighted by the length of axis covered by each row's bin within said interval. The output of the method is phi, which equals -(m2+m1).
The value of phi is -80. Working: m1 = 34.8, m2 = 45.3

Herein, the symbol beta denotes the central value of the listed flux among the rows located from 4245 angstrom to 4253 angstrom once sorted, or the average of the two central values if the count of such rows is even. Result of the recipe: 46.8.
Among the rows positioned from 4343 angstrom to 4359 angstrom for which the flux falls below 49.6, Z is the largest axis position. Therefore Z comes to 4358 angstrom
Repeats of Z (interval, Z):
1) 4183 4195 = 4194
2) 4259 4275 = 4274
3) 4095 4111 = 4110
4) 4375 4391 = 4390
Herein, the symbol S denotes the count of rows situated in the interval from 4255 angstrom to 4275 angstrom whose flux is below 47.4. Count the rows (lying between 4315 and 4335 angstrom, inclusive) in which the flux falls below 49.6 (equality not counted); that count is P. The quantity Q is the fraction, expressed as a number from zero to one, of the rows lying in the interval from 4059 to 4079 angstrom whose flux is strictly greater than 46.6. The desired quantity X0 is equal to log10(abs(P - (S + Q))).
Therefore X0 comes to -0.5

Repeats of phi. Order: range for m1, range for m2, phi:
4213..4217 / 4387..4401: -94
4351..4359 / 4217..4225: -92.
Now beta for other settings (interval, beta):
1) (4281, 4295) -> 43.5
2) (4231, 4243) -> 46.8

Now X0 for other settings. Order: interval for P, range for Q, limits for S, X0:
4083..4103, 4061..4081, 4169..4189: 0.1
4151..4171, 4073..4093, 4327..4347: 0.7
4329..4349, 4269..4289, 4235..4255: 0.6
